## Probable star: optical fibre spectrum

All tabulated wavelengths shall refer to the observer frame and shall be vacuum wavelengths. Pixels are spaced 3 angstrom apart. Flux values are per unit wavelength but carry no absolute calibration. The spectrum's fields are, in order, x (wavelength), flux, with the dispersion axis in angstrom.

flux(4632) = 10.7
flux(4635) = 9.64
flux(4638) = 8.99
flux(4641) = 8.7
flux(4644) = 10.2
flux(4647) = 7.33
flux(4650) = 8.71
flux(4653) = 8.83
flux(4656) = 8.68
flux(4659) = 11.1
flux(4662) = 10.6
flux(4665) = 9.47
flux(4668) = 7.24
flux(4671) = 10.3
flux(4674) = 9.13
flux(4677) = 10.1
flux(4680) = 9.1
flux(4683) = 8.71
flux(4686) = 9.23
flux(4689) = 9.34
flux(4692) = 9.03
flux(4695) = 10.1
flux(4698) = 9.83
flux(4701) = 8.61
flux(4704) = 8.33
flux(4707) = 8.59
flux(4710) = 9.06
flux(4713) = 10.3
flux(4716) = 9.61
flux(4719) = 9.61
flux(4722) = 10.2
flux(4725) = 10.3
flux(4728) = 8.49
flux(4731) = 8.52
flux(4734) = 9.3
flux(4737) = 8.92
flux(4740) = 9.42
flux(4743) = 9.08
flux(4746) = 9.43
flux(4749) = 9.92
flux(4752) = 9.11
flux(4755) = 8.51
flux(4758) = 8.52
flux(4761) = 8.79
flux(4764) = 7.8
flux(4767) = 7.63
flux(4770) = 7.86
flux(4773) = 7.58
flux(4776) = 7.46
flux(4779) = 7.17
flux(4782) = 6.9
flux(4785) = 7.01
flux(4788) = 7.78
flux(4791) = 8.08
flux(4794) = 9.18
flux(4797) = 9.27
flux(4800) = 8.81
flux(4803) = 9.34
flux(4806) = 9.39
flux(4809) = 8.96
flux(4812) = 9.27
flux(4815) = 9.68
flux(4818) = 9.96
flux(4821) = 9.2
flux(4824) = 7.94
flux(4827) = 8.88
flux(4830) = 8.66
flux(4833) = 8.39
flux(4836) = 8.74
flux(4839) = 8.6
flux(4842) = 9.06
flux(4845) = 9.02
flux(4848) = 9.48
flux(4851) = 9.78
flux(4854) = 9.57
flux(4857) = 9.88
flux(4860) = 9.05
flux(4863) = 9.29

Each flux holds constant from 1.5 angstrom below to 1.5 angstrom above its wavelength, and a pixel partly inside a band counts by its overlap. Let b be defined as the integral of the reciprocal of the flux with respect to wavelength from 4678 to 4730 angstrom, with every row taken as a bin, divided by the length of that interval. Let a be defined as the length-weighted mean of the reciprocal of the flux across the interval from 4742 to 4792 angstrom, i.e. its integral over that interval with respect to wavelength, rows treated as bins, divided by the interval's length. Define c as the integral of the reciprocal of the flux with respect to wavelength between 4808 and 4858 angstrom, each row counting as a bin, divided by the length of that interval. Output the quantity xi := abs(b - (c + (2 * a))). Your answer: 0.250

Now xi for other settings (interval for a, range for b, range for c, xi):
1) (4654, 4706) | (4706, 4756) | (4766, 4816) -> 0.231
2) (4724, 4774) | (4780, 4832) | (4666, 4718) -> 0.223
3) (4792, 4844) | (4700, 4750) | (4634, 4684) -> 0.224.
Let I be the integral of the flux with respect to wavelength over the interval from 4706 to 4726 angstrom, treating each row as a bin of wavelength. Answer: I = 194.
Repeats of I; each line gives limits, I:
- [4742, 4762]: 181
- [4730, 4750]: 185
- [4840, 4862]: 206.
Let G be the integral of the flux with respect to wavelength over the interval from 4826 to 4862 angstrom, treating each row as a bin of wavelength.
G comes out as 328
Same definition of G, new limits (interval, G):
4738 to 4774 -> 312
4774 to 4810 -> 297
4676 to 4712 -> 330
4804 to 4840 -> 323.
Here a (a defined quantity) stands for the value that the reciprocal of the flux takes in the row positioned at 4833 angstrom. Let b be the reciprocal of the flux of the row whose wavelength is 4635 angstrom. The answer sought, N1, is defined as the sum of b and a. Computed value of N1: 0.223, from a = 0.119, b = 0.104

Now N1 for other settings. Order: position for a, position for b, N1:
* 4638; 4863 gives 0.219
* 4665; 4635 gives 0.209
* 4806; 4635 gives 0.210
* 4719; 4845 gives 0.215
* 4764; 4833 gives 0.247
